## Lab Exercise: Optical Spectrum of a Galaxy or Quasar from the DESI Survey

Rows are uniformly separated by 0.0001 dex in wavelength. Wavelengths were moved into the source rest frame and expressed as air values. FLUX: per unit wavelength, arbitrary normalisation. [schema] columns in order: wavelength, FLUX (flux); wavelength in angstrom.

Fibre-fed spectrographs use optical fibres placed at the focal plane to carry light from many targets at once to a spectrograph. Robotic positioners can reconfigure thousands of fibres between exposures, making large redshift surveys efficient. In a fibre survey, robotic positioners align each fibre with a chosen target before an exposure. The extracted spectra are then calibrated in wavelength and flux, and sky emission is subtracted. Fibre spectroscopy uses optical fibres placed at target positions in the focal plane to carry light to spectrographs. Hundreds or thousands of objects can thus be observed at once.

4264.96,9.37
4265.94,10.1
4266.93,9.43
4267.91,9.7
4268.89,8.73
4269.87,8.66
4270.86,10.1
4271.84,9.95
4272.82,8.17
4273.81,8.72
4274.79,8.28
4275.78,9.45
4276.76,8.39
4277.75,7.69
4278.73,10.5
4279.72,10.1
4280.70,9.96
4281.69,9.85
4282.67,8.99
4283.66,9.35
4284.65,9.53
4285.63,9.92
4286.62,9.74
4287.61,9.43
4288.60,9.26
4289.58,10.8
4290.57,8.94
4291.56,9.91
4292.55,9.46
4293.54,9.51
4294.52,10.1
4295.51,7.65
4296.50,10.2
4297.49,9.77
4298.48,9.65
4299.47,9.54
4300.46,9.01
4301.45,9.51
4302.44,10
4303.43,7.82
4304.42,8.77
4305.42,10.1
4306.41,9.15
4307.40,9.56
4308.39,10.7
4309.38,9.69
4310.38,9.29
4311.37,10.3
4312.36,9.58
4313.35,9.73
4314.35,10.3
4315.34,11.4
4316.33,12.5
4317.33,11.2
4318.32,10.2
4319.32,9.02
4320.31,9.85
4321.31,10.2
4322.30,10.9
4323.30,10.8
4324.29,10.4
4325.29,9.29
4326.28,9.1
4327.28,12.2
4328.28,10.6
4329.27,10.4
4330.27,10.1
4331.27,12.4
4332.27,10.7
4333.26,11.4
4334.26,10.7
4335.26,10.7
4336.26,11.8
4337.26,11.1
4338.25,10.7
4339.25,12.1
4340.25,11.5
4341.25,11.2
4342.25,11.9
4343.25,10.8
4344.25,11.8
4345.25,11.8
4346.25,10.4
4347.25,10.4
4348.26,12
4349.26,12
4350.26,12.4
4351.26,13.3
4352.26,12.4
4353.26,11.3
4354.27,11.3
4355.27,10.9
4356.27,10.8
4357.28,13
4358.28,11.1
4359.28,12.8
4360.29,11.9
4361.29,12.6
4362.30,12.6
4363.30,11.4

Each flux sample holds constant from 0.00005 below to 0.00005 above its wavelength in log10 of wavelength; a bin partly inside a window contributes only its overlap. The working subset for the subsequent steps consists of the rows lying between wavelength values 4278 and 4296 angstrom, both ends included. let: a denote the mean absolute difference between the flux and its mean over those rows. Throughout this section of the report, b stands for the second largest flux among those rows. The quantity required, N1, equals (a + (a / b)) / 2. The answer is 0.267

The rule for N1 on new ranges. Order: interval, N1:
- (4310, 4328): 0.419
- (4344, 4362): 0.378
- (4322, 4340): 0.356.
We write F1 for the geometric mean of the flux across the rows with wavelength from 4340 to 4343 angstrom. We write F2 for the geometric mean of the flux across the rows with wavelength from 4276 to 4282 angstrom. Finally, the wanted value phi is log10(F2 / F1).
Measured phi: -0.091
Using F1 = 11.5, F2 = 9.4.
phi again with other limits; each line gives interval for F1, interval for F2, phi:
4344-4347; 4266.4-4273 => -0.089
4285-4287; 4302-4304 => -0.046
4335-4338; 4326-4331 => -0.030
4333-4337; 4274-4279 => -0.102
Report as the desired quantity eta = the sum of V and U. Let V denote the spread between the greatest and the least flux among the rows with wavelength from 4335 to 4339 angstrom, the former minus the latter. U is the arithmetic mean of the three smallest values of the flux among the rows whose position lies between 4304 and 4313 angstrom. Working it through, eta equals 10.2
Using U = 9.1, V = 1.1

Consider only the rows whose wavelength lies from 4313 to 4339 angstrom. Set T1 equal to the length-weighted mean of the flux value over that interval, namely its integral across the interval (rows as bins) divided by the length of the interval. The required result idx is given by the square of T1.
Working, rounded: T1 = 10.7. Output 114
